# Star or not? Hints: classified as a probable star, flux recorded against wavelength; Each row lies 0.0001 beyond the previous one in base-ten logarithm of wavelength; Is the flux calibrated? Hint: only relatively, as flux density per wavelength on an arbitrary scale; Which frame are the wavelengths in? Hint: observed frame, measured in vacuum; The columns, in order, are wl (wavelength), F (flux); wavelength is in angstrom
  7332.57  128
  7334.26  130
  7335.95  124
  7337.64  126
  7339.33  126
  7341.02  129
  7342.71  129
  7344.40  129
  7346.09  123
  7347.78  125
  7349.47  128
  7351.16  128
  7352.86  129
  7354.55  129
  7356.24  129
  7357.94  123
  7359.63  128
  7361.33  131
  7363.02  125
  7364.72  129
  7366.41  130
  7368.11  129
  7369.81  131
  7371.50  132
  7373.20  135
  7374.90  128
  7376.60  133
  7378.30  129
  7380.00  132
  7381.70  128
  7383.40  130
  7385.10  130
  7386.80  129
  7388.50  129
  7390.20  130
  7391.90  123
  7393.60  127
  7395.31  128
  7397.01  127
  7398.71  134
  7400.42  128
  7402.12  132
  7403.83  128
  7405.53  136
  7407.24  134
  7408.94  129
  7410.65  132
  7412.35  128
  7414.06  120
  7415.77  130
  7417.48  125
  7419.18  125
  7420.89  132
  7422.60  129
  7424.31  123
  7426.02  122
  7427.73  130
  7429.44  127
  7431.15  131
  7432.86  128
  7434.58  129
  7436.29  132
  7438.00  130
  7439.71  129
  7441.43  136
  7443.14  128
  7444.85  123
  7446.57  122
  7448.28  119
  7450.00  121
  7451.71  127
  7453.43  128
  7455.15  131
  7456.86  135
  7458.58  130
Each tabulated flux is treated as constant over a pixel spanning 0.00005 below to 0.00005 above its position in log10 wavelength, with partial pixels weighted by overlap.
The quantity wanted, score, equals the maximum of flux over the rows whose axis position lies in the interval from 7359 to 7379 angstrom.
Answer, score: 135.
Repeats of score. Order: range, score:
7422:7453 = 136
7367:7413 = 136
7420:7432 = 132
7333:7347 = 130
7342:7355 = 129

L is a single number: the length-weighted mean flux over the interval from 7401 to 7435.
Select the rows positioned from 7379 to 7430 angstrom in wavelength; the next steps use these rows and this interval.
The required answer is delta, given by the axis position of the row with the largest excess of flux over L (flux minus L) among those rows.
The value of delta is 7405.53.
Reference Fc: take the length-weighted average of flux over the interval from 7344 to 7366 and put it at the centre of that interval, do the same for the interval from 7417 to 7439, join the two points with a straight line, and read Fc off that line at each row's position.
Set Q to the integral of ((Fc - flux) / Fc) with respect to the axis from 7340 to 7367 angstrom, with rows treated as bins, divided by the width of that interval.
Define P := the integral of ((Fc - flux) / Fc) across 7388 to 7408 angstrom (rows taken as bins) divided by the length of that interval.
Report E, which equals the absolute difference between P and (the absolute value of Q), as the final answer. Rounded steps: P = -0.015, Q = -0.0022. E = 0.0169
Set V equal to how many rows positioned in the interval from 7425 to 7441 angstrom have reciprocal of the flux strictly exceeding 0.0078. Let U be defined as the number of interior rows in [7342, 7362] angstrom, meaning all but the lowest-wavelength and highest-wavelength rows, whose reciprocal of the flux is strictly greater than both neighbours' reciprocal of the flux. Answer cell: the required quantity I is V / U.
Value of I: 1.5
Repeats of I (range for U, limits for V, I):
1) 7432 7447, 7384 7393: 1.0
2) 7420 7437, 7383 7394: 0.7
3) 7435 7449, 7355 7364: 3.0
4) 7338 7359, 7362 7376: 2.0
